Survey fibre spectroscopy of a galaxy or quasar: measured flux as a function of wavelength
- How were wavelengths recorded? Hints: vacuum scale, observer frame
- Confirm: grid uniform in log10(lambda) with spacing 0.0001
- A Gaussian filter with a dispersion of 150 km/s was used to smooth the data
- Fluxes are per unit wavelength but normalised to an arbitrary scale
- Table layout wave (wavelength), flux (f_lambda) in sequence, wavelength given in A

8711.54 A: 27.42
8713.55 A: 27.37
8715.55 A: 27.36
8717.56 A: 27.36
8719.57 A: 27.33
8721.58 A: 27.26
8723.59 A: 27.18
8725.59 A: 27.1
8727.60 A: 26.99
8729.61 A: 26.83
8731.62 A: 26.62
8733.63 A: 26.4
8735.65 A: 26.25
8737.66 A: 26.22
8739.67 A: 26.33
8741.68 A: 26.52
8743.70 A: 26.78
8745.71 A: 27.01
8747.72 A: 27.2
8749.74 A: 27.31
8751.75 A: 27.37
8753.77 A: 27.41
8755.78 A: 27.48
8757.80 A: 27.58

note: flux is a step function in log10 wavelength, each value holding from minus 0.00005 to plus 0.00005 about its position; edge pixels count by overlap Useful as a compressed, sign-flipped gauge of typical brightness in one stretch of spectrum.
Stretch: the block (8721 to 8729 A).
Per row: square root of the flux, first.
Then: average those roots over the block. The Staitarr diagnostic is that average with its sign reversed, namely -5.21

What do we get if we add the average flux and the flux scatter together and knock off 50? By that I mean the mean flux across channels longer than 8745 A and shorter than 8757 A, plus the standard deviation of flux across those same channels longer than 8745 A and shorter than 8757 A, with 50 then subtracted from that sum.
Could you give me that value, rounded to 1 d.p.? -22.5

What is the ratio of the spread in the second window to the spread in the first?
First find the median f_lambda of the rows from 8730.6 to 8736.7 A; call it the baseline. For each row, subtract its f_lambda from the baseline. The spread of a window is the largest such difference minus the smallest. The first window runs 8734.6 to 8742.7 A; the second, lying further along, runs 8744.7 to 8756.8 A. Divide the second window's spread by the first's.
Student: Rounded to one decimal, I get 1.6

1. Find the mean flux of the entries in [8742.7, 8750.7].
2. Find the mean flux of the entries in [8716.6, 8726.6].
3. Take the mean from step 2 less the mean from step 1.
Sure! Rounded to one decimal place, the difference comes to 0.2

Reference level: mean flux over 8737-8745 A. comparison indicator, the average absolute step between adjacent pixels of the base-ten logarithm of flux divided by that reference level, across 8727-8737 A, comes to 0.0030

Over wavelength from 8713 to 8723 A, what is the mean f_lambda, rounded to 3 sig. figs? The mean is 27.3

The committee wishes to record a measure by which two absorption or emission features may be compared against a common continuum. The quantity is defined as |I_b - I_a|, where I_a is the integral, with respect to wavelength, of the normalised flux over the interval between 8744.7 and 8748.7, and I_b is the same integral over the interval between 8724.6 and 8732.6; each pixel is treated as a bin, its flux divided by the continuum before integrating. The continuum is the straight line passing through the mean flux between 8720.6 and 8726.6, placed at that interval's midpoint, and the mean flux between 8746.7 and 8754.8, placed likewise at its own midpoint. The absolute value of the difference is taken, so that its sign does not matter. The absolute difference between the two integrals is 3.9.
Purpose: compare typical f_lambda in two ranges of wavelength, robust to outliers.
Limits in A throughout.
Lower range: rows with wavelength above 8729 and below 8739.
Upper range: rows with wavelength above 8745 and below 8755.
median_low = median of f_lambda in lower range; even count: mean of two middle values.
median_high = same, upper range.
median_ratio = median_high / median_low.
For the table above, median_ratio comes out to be 1.03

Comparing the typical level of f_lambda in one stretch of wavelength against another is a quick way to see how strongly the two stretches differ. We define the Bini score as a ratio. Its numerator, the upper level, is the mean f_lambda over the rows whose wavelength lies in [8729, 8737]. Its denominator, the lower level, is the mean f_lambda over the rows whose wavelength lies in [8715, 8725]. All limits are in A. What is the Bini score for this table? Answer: 0.97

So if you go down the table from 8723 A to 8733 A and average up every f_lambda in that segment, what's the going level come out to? 26.9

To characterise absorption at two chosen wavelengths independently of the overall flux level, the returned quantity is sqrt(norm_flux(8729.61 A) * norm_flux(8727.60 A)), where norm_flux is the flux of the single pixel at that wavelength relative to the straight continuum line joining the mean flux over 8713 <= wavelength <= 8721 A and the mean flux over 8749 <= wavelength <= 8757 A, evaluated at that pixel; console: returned 0.983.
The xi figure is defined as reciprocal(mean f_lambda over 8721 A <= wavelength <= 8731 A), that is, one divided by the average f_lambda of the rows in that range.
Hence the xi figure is 0.0369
